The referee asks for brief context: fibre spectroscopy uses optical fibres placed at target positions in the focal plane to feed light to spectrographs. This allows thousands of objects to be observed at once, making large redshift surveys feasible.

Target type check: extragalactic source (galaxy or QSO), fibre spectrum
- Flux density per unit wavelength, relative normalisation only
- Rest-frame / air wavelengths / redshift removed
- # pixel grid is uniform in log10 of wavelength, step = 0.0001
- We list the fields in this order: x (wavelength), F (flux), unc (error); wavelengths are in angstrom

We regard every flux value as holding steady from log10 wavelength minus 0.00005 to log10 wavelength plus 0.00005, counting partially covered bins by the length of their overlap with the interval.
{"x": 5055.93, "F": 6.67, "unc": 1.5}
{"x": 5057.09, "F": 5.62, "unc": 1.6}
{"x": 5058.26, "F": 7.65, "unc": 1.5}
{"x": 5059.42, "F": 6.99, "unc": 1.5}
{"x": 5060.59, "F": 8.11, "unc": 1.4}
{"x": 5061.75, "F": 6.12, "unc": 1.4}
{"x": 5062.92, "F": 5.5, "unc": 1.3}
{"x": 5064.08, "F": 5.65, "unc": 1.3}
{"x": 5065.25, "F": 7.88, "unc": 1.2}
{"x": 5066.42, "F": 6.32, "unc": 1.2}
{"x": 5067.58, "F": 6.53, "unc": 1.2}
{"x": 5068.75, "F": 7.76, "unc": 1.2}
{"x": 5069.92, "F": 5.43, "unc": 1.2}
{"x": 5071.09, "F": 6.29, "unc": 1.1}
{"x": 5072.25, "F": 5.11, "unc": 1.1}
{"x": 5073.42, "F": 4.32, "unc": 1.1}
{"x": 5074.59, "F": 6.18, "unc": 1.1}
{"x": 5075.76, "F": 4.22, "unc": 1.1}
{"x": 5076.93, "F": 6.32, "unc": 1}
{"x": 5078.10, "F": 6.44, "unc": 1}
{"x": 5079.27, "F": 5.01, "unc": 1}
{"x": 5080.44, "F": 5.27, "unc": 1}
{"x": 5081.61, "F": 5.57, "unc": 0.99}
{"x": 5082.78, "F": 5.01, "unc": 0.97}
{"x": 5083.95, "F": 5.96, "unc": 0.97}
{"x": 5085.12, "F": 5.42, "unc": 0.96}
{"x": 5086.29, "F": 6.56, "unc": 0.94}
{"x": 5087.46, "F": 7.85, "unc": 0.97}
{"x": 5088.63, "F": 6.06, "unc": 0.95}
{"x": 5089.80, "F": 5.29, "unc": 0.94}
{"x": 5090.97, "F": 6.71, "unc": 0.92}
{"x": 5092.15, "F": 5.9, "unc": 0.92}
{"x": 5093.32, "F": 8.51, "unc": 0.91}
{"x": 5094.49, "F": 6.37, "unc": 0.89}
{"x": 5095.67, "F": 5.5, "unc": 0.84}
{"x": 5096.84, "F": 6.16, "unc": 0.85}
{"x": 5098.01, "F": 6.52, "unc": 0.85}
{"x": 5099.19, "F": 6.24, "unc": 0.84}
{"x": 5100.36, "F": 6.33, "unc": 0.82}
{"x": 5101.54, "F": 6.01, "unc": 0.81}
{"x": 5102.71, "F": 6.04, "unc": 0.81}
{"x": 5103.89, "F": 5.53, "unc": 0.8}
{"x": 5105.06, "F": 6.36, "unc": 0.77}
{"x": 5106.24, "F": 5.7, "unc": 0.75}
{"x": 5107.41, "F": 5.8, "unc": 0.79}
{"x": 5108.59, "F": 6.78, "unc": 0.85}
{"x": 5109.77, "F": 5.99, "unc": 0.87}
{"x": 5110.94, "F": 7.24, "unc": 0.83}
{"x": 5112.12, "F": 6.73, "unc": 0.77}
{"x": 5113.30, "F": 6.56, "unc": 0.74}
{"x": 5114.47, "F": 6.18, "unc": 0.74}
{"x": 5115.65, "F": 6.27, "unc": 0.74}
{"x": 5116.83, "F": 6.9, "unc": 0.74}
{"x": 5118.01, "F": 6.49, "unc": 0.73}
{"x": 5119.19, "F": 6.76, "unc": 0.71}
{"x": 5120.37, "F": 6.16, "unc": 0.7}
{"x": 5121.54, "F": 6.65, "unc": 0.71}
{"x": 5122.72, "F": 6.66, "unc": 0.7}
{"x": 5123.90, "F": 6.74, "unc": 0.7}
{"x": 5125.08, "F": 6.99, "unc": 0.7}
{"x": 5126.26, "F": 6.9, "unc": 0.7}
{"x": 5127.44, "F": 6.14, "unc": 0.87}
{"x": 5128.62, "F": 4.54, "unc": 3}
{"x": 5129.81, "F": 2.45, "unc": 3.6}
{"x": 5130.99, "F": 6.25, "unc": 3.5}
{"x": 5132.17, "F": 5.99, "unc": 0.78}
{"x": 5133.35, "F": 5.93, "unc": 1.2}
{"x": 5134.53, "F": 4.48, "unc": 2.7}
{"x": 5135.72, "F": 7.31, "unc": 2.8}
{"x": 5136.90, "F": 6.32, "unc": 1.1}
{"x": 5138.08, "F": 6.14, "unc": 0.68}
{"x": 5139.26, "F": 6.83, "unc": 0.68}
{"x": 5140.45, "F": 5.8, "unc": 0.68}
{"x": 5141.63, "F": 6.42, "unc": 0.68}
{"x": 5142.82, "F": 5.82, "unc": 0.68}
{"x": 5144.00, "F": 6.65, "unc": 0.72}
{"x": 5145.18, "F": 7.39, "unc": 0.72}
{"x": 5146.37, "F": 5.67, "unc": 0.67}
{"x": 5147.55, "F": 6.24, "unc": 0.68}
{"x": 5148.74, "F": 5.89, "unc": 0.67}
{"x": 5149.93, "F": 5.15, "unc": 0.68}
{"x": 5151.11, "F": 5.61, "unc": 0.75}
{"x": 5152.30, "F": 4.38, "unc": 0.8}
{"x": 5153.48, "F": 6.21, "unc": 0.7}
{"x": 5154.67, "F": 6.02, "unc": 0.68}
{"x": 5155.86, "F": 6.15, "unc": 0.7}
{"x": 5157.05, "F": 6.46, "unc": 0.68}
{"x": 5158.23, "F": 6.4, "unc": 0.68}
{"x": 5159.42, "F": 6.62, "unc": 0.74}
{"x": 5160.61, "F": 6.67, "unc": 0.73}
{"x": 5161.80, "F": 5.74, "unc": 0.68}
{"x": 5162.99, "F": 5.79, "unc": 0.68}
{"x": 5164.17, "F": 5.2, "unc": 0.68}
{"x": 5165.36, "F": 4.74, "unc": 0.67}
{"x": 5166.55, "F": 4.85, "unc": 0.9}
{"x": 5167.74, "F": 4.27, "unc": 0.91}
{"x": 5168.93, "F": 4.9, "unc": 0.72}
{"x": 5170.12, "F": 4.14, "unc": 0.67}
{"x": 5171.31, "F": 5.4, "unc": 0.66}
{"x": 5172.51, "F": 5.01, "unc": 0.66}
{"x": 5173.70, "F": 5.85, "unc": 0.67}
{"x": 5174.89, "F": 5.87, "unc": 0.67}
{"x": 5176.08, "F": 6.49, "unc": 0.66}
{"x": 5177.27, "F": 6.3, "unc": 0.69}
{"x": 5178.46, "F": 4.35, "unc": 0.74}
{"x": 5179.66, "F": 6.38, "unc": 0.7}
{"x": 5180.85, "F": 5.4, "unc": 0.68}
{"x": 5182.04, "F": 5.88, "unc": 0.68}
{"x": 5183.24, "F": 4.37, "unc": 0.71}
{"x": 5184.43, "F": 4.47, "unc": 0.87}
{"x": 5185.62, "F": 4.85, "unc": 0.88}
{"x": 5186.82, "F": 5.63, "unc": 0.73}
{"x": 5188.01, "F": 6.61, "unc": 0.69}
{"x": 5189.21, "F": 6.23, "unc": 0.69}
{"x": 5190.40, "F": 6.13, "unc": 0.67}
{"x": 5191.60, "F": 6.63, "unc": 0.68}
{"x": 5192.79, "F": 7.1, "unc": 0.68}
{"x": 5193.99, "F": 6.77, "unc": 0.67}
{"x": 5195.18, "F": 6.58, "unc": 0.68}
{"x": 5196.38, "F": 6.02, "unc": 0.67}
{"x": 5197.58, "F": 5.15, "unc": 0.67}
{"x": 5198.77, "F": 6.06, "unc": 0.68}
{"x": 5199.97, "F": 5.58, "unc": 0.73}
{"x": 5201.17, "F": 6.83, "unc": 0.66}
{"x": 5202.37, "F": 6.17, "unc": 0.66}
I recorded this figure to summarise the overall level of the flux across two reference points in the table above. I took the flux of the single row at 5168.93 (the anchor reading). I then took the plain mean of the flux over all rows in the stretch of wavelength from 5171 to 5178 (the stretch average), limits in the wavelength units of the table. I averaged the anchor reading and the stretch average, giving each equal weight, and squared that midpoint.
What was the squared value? 29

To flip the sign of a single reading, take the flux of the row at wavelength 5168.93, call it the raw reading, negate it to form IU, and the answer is -4.90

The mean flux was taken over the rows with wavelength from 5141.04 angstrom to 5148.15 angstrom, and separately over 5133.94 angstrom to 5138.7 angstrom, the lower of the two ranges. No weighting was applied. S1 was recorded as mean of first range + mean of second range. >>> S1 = 12.4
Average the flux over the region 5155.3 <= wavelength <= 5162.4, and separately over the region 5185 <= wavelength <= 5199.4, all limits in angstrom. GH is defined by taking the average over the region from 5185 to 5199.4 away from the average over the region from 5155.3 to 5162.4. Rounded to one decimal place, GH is 0.2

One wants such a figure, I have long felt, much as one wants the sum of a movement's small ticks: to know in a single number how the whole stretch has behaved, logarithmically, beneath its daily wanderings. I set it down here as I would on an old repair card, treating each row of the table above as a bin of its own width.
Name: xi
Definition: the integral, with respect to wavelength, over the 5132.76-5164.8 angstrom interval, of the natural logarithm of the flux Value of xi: 57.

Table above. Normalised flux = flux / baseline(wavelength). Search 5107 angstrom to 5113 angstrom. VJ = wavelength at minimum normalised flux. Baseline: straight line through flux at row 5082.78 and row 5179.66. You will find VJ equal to 5107.41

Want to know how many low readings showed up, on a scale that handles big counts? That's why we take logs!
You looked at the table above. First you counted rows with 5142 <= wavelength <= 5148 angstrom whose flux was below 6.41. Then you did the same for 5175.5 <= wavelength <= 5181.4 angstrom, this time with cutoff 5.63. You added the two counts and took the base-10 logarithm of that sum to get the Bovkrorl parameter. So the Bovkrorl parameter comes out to 0.70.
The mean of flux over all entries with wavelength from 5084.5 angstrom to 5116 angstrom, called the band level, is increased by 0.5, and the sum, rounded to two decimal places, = 6.82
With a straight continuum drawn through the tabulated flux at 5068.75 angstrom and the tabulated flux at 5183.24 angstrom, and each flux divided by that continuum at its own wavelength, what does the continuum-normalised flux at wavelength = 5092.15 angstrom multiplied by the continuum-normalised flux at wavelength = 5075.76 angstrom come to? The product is 0.47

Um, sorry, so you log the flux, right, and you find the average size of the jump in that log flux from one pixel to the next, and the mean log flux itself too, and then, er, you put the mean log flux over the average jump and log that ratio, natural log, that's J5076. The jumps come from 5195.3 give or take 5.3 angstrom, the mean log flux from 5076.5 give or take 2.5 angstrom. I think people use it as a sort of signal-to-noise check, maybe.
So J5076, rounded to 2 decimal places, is 2.97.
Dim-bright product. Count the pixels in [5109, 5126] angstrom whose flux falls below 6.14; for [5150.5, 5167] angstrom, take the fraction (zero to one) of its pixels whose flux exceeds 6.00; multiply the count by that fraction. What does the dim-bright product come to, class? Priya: 0.5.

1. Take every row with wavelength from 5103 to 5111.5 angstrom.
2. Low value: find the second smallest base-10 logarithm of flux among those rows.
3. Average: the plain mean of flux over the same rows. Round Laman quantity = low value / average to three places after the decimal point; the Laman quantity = 0.122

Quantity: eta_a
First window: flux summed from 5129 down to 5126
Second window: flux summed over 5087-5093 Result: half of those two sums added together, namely 25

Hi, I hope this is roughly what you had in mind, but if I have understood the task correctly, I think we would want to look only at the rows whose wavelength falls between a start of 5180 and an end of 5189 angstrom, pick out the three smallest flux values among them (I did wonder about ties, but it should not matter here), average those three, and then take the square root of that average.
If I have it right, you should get 2.14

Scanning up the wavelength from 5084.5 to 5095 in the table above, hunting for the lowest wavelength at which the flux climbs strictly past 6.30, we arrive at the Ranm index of 5086.29 angstrom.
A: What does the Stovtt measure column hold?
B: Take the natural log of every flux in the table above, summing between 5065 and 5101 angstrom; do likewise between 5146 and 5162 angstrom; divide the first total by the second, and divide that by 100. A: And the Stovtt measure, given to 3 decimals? 0.022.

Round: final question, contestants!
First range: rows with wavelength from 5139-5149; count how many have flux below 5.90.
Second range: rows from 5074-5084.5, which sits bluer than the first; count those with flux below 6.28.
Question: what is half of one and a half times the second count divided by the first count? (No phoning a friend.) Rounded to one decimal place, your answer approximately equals 1.3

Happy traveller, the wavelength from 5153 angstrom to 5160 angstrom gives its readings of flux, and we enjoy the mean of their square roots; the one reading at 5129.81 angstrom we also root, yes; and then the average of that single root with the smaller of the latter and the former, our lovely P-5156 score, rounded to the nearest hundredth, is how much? 1.57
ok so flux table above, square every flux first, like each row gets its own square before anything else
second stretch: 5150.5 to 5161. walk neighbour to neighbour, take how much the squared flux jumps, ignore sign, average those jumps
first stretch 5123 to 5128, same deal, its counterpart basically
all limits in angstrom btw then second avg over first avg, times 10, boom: 11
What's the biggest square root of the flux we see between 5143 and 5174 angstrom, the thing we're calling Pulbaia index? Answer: 2.72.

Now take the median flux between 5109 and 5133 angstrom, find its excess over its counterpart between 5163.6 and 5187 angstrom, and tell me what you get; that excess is 1.4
